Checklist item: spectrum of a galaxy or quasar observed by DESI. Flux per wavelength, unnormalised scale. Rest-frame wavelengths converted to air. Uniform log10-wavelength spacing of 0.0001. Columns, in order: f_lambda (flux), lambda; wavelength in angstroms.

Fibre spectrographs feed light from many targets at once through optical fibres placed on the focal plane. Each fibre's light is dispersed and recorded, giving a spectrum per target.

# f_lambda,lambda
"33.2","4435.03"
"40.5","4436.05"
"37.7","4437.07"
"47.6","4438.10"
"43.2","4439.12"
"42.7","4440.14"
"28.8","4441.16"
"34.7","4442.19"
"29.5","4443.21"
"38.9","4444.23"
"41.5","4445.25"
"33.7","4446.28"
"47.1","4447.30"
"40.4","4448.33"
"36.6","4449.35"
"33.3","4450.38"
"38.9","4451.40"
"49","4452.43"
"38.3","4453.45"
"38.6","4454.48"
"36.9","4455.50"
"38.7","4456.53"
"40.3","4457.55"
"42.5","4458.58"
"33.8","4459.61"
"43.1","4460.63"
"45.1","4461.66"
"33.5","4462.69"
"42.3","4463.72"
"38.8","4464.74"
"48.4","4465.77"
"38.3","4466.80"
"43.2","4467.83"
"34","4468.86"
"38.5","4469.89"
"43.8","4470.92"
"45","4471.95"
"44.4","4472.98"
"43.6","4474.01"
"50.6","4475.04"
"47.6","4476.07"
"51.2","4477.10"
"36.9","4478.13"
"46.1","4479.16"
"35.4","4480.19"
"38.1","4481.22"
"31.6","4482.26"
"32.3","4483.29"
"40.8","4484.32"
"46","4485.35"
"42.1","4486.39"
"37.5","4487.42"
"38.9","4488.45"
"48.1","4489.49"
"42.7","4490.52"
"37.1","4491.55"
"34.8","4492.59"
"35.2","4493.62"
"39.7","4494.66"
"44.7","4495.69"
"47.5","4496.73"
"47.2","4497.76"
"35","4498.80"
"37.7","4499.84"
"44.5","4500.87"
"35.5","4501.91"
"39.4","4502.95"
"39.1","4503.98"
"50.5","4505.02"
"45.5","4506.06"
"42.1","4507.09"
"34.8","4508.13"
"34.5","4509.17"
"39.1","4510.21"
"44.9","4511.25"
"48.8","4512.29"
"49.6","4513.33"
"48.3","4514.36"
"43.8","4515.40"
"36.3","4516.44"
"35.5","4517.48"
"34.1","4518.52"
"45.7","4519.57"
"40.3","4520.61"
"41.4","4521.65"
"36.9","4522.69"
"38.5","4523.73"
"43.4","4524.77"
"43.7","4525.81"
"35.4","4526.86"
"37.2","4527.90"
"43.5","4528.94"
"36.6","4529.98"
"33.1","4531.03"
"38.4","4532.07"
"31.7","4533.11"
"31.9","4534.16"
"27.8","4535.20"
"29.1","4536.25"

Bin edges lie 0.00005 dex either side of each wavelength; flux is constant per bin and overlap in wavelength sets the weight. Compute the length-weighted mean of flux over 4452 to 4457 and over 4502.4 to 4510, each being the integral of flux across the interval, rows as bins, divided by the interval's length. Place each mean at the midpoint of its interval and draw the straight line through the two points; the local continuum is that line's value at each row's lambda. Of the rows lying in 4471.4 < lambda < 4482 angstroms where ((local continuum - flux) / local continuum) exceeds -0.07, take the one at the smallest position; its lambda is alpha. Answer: 4478.13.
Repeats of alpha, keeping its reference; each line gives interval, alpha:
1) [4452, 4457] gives 4453.45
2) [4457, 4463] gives 4457.55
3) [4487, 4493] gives 4487.42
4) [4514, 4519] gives 4516.44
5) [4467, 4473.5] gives 4468.86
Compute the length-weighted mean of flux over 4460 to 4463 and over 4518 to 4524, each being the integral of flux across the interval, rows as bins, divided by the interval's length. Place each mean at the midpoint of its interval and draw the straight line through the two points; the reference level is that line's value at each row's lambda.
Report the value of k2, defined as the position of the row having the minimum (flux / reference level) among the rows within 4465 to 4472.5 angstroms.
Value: 4468.86 angstroms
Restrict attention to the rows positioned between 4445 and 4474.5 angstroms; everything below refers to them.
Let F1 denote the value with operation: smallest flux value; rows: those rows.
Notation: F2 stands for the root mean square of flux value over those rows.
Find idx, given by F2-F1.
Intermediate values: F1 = 33.3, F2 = 40.6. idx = 7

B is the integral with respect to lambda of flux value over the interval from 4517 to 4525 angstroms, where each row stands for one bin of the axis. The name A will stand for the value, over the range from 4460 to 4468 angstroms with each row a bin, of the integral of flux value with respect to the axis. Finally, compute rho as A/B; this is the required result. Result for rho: 1.05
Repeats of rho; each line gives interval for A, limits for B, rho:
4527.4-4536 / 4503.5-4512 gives 0.85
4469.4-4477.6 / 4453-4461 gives 1.20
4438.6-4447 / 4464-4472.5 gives 0.88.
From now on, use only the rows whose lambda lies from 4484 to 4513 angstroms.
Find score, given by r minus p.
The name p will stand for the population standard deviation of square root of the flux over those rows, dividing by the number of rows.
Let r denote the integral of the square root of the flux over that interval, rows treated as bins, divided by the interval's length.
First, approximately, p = 0.37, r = 6.41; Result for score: 6.04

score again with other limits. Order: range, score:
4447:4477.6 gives 6.04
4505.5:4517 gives 6.10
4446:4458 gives 5.92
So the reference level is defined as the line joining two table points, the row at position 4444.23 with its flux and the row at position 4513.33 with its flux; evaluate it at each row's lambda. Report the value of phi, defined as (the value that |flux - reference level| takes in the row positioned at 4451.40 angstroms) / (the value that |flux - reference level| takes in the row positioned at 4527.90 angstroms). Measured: 0.1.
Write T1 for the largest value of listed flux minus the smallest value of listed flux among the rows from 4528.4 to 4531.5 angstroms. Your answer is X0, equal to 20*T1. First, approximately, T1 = 10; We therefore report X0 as 208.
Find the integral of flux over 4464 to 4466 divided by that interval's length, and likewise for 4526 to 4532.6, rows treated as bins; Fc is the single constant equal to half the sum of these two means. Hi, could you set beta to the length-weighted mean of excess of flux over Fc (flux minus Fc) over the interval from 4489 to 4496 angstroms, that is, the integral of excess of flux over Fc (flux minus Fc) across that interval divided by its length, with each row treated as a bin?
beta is -0.1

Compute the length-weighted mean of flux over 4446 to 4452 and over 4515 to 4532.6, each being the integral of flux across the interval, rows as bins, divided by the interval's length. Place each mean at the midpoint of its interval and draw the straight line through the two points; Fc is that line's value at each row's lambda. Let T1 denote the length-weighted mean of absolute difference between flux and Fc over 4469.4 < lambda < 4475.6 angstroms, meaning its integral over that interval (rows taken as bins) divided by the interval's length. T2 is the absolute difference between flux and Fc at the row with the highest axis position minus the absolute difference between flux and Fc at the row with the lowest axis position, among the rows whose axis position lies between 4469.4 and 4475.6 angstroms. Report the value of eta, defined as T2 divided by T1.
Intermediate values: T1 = 5.7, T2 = 12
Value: 2.0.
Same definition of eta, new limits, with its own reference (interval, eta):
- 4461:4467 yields -1.3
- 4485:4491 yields -0.8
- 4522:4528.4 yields -0.1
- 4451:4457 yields -0.1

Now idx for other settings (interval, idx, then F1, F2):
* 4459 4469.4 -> 7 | 33.5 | 40.4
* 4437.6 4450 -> 10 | 28.8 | 39.2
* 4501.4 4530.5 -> 7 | 34.1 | 41.2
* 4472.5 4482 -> 9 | 35.4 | 44.1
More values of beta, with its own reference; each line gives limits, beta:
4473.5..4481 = 3.9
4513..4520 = 1.4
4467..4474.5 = 1.3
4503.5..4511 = 0.7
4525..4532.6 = -1.8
